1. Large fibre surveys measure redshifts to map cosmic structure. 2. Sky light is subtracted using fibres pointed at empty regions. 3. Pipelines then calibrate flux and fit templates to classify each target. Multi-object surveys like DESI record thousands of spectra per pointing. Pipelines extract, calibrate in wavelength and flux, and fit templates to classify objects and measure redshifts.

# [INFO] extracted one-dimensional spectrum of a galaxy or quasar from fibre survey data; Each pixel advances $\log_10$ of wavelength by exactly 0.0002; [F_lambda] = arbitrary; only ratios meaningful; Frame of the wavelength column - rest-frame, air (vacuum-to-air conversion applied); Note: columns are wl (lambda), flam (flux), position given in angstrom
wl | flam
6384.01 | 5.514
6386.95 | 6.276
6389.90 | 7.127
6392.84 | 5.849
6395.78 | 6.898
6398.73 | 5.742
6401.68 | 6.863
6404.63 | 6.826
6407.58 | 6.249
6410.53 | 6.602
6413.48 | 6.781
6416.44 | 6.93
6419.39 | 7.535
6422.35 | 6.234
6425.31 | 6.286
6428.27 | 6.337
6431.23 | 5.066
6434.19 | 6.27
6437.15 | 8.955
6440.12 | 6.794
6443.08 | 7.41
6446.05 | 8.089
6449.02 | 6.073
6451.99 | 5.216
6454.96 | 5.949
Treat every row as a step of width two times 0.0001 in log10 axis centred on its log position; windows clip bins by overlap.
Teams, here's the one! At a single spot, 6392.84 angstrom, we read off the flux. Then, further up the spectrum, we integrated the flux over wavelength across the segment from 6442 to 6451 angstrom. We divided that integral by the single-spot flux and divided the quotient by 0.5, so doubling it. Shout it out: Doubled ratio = 22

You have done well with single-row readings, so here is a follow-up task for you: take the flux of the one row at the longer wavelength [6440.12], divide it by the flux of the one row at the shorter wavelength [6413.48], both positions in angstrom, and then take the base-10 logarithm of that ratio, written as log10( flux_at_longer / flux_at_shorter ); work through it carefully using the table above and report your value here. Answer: 0.00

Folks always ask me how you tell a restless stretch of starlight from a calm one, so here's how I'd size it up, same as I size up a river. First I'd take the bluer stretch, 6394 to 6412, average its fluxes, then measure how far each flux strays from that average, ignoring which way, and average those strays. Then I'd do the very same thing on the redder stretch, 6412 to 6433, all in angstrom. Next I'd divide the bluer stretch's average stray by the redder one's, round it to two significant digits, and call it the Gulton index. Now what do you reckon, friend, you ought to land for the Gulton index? 0.66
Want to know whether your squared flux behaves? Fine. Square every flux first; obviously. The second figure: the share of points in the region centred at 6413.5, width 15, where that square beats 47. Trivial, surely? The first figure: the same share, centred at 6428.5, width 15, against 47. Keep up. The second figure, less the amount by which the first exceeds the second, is 0.80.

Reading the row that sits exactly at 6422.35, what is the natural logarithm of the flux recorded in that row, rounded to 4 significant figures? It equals 1.830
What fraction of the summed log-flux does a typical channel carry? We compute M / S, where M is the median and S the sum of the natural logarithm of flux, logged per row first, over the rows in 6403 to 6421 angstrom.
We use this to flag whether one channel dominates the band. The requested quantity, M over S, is 0.167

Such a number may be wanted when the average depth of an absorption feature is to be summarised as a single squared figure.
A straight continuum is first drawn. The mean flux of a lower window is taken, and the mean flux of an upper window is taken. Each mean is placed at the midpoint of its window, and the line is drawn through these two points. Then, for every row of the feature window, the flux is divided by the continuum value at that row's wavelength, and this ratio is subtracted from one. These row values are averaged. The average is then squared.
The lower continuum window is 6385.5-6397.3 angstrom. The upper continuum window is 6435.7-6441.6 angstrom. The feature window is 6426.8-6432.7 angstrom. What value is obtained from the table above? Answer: 0.063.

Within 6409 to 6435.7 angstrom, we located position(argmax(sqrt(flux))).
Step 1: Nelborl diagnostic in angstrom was 6419.39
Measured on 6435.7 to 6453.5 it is 6437.15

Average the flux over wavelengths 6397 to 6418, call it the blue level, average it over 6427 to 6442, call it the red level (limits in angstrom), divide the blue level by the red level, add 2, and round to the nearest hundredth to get 2.98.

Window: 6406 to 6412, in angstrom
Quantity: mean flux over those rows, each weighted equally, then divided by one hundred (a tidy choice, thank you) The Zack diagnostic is 0.064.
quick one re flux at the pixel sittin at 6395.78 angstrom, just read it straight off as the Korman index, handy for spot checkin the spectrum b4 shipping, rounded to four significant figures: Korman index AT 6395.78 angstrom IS 6.898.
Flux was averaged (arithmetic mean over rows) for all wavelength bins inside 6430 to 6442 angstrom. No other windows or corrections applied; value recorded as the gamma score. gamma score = 6.8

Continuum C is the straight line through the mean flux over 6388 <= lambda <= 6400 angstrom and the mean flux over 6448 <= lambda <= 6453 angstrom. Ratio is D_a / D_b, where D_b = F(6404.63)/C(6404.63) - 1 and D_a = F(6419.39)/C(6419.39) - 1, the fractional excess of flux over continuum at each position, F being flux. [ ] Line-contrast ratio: 2.7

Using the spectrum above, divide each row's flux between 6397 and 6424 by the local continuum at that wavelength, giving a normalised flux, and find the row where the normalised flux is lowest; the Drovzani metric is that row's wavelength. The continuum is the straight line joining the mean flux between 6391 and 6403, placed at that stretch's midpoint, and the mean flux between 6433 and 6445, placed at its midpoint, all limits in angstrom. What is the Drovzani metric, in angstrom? 6422.35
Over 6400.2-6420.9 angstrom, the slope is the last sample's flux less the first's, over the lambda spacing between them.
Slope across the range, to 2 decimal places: 0.04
